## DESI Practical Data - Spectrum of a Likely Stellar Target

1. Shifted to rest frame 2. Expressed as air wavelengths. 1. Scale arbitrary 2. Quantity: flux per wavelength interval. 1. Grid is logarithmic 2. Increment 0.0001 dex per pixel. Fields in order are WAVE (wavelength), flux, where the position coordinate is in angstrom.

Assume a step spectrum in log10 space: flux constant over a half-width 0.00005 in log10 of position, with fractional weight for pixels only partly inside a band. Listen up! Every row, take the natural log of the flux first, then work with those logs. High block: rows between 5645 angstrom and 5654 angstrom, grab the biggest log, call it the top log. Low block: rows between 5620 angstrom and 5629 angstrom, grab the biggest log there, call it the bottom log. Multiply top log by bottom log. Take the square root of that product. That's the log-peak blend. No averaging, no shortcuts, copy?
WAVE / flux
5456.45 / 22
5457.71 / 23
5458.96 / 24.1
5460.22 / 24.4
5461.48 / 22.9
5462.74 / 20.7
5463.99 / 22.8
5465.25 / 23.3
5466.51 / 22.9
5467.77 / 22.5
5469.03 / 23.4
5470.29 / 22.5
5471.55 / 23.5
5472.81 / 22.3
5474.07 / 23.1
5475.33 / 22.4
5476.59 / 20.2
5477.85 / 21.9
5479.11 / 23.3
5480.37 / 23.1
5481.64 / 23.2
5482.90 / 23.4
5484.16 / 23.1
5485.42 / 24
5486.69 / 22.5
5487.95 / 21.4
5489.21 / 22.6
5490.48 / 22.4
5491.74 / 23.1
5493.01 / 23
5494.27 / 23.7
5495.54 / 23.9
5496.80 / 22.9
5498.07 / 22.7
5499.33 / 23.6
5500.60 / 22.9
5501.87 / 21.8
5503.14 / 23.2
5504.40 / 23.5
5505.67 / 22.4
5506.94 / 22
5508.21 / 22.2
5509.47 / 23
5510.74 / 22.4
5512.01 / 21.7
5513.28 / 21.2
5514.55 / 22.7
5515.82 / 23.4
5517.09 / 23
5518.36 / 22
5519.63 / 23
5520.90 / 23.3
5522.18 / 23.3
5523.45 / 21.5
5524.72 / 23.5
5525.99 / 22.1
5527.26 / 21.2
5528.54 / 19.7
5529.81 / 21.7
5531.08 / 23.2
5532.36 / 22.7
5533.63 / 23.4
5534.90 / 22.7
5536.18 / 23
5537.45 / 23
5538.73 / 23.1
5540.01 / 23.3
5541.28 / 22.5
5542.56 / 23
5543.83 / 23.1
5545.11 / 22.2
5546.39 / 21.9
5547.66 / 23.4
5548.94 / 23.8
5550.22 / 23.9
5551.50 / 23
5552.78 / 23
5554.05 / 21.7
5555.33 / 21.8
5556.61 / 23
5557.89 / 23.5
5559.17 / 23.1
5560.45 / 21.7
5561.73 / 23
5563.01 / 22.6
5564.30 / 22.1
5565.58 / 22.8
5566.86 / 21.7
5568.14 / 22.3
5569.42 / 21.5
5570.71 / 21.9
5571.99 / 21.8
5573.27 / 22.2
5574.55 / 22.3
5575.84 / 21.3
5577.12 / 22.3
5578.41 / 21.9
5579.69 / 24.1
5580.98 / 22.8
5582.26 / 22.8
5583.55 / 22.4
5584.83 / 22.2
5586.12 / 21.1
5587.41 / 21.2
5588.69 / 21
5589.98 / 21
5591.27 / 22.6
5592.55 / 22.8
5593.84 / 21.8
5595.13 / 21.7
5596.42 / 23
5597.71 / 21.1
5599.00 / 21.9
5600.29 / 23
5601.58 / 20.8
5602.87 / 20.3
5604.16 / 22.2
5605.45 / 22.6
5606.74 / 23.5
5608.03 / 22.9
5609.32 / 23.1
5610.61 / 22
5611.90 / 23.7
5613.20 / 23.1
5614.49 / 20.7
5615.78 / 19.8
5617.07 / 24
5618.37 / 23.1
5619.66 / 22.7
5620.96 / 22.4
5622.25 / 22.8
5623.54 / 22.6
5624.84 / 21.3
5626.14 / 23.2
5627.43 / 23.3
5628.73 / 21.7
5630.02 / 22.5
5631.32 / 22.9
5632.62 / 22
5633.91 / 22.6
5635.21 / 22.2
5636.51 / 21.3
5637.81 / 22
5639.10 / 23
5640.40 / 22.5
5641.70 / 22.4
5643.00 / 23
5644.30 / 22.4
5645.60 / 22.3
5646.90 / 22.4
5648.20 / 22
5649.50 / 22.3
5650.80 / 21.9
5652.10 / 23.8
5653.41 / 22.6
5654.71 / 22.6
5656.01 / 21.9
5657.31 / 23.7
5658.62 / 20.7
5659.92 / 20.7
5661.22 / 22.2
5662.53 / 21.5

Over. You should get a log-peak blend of 3.16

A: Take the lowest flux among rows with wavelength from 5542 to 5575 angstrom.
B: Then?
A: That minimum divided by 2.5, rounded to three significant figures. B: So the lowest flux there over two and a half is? 8.60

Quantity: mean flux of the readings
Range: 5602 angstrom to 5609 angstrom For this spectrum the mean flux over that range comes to 22.3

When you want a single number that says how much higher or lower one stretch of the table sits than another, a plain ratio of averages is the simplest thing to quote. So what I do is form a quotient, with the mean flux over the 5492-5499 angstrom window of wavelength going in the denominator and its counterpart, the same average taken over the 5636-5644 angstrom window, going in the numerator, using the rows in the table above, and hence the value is 0.96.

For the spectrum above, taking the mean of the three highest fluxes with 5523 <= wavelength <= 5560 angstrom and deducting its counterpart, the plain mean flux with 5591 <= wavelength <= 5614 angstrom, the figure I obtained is 1.4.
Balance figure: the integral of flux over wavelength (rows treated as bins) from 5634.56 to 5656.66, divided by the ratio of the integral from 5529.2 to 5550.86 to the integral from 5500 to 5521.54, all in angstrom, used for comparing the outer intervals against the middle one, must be 484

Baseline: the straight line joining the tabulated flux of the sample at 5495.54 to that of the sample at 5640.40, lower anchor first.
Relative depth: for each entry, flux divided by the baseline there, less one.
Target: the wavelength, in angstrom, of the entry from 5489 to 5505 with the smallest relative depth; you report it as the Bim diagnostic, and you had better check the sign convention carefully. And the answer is 5501.87 angstrom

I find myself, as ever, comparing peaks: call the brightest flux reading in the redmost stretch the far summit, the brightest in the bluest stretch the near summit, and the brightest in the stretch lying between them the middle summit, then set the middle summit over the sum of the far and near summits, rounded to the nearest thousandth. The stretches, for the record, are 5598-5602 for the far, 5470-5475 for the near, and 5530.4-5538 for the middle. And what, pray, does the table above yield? 0.503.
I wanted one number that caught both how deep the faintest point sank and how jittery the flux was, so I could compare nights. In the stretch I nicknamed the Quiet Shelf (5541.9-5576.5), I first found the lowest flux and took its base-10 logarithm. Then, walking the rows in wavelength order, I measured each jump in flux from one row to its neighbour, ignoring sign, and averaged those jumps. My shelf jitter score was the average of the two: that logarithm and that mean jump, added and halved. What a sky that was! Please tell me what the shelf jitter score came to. 0.98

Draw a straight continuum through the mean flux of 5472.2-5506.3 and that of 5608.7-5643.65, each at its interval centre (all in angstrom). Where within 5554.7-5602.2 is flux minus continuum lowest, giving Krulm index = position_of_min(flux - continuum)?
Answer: 5601.58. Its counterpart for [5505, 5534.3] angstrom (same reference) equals 5528.54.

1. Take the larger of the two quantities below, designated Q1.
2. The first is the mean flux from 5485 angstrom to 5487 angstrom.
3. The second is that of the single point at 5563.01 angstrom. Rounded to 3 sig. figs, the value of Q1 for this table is 23.2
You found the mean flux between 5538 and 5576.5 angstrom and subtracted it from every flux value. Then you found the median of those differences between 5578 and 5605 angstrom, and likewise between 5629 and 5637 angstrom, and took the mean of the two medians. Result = -0.4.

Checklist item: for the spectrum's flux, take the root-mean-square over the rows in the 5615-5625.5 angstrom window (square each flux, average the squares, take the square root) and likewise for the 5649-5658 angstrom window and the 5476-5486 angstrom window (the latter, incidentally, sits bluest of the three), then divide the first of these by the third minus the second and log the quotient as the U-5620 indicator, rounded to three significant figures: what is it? 213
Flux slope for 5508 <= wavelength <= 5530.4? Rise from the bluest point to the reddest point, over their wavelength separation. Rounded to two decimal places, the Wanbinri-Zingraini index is -0.02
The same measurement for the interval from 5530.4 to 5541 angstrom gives 0.01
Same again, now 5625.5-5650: -0.04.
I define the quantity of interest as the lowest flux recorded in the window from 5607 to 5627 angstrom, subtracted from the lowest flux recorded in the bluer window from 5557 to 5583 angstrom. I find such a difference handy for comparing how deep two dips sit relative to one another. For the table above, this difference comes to 1.5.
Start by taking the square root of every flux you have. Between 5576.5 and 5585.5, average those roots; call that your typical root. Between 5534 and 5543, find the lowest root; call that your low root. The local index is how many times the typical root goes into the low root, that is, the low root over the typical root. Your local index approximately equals 0.997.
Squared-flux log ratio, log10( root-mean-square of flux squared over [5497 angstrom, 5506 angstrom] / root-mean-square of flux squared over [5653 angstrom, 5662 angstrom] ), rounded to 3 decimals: 0.030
